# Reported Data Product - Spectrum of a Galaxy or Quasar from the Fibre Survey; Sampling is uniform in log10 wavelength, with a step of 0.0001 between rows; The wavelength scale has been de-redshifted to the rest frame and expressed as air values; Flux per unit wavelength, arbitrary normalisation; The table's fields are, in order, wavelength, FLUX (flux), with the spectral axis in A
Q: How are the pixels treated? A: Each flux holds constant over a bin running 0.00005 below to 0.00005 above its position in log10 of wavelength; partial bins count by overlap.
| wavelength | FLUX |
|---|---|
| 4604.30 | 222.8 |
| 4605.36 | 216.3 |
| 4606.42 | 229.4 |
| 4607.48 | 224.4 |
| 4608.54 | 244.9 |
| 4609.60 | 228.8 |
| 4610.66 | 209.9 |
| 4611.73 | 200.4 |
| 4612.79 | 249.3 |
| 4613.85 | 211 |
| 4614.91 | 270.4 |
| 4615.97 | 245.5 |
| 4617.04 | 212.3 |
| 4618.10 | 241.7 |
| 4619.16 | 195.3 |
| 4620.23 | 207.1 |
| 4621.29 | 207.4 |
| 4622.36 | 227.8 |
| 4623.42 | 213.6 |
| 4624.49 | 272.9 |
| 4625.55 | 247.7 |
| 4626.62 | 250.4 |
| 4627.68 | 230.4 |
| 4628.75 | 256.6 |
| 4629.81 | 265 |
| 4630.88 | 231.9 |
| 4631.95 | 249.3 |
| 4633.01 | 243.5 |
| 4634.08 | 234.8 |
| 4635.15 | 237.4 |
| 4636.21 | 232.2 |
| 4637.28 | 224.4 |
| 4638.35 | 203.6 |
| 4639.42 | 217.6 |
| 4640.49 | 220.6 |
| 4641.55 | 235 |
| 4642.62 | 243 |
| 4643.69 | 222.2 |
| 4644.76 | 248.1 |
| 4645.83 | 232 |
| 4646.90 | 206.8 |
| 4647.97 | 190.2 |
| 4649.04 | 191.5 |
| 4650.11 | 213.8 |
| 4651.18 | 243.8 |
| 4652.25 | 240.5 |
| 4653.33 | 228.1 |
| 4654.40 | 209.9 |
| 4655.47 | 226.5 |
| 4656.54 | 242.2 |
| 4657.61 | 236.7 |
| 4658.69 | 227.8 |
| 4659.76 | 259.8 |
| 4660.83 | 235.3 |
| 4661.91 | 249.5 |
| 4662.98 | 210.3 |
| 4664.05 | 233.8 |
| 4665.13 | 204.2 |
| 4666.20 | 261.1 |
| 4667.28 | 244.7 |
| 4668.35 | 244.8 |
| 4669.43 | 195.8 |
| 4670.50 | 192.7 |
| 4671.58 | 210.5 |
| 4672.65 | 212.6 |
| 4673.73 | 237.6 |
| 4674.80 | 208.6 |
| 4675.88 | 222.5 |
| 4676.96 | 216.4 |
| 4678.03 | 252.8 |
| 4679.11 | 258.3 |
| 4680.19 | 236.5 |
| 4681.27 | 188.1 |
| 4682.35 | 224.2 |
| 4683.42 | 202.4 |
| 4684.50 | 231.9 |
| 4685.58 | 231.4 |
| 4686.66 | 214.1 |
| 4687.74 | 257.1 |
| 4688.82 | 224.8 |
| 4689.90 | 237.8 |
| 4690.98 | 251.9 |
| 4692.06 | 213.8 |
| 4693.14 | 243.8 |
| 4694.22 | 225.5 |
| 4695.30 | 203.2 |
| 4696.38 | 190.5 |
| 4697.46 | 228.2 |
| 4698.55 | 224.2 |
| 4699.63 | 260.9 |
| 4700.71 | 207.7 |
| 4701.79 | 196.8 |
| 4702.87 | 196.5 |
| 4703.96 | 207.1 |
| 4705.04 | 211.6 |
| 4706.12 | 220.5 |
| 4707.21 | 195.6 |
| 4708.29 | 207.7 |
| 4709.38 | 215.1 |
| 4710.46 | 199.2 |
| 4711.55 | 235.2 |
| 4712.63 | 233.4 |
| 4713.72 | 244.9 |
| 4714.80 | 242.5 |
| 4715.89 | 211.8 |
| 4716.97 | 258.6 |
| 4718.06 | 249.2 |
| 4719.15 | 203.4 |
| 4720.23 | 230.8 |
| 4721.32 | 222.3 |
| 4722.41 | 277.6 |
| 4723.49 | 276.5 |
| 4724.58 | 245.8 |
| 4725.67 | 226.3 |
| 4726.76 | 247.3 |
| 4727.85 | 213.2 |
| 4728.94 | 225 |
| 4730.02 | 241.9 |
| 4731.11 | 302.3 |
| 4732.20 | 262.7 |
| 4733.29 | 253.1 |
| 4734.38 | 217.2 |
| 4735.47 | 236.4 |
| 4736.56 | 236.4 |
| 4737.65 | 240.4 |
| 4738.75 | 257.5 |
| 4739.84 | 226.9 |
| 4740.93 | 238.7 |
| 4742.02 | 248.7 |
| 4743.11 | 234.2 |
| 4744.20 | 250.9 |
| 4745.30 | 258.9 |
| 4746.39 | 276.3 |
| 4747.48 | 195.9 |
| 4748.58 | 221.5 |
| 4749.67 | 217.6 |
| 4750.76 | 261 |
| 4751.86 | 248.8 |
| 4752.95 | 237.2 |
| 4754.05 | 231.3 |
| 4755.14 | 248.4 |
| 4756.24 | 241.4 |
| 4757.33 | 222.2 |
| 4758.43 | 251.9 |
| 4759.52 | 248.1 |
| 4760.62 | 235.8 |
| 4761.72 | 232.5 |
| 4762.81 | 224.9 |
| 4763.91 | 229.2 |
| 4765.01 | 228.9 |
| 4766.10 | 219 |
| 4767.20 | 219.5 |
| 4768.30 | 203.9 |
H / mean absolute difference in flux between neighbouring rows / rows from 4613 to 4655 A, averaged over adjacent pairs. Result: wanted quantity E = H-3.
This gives 16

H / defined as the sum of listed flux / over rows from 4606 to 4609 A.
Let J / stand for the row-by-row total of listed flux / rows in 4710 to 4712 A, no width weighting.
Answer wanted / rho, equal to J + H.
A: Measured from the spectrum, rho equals 1133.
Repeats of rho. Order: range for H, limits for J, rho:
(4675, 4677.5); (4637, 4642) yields 1540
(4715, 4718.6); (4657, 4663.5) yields 2139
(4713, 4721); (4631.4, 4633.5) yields 2134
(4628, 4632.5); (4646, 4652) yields 2049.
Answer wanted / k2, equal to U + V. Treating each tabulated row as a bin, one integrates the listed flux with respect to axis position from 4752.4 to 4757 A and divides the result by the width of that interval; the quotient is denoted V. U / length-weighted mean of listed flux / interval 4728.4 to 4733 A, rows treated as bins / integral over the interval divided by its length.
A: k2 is 497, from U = 258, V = 239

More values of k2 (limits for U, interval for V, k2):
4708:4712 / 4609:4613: 434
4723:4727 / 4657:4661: 489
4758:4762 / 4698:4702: 467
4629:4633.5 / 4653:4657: 475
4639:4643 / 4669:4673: 432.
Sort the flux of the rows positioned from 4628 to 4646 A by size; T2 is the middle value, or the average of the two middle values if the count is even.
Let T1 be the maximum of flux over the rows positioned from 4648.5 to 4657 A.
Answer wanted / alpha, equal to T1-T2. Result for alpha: 9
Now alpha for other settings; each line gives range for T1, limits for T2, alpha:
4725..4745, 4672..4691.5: 74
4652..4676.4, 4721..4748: 19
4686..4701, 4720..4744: 21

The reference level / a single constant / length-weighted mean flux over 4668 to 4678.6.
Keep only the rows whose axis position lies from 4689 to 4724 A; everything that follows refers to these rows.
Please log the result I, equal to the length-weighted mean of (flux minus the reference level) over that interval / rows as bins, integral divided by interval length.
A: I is 7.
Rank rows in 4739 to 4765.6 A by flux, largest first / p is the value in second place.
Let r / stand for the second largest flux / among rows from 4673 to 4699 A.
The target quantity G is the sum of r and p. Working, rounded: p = 261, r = 257.1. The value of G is 518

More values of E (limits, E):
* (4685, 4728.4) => 19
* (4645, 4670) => 18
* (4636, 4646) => 12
